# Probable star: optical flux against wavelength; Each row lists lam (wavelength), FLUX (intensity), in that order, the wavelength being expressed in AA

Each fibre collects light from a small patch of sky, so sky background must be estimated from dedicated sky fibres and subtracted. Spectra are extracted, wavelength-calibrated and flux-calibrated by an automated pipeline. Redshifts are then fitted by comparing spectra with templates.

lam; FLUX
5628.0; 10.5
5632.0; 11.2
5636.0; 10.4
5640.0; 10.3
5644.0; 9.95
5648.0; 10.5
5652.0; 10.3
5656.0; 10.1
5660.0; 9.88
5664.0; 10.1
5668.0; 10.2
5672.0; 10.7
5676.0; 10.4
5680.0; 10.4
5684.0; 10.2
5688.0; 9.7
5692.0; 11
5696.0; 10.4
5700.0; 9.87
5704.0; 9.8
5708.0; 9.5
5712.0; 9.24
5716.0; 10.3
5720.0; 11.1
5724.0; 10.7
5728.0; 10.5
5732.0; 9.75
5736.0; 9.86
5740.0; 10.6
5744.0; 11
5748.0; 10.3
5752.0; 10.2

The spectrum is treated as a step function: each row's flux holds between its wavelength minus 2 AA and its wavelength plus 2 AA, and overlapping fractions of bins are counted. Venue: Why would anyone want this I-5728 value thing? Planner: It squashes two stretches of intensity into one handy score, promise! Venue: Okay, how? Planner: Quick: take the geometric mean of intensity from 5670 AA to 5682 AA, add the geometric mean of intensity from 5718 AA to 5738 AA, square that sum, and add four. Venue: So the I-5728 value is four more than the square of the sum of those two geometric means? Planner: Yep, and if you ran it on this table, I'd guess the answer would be 439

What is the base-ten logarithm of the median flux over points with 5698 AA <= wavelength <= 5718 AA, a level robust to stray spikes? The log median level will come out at 0.99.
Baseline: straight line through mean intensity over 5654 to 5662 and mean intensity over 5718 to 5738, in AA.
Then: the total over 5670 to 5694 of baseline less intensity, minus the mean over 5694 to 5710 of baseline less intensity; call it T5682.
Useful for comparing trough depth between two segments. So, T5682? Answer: -2.0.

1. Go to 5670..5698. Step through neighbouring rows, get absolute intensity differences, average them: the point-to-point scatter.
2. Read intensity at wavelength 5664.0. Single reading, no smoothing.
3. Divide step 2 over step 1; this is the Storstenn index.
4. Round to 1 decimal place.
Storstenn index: 20.9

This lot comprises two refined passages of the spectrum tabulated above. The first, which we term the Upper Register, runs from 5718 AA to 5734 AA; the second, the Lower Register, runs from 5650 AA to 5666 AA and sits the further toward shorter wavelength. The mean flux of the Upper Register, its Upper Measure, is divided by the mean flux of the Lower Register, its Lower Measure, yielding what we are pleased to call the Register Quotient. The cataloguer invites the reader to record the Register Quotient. 1.04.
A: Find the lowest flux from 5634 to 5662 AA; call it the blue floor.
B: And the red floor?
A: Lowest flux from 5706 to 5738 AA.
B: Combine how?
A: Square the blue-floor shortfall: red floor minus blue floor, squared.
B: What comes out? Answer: 0.41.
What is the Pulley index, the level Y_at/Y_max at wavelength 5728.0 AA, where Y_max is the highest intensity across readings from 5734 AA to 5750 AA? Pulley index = 0.95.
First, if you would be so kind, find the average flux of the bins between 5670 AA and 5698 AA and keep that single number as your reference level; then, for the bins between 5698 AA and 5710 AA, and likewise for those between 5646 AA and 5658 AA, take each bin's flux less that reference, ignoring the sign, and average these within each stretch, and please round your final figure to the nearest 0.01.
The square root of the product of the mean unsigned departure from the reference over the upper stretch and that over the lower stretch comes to 0.34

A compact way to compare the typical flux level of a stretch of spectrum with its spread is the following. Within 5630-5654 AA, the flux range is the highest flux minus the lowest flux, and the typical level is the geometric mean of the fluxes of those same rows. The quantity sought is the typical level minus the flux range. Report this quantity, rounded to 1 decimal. 9.2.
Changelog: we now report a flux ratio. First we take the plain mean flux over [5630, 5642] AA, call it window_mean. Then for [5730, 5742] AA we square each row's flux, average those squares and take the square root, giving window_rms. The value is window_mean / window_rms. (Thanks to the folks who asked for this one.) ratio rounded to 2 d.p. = 1.06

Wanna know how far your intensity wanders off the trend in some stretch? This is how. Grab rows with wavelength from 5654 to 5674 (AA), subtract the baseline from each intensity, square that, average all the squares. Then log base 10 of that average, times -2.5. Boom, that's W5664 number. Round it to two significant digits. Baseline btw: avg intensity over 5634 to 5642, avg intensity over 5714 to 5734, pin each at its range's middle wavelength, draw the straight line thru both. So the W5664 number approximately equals 2.4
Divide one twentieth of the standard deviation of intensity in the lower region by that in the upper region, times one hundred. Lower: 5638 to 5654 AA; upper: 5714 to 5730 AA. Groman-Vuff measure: 3.35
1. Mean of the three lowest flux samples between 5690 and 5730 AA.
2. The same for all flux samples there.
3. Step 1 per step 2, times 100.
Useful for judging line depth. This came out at 92.9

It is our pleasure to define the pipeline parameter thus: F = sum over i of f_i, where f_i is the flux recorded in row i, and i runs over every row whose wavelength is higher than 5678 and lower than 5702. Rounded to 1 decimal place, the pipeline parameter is 61.6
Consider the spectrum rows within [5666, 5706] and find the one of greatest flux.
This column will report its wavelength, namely 5692.0 AA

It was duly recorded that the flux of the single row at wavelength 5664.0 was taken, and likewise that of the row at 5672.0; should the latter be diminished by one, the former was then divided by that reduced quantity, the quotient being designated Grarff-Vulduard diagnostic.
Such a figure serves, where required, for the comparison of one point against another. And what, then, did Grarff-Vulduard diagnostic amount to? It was 1.04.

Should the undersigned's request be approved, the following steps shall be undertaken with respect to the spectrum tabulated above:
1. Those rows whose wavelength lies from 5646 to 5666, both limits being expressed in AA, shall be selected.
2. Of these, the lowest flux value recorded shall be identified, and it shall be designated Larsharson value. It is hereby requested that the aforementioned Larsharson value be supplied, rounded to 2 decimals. 9.88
